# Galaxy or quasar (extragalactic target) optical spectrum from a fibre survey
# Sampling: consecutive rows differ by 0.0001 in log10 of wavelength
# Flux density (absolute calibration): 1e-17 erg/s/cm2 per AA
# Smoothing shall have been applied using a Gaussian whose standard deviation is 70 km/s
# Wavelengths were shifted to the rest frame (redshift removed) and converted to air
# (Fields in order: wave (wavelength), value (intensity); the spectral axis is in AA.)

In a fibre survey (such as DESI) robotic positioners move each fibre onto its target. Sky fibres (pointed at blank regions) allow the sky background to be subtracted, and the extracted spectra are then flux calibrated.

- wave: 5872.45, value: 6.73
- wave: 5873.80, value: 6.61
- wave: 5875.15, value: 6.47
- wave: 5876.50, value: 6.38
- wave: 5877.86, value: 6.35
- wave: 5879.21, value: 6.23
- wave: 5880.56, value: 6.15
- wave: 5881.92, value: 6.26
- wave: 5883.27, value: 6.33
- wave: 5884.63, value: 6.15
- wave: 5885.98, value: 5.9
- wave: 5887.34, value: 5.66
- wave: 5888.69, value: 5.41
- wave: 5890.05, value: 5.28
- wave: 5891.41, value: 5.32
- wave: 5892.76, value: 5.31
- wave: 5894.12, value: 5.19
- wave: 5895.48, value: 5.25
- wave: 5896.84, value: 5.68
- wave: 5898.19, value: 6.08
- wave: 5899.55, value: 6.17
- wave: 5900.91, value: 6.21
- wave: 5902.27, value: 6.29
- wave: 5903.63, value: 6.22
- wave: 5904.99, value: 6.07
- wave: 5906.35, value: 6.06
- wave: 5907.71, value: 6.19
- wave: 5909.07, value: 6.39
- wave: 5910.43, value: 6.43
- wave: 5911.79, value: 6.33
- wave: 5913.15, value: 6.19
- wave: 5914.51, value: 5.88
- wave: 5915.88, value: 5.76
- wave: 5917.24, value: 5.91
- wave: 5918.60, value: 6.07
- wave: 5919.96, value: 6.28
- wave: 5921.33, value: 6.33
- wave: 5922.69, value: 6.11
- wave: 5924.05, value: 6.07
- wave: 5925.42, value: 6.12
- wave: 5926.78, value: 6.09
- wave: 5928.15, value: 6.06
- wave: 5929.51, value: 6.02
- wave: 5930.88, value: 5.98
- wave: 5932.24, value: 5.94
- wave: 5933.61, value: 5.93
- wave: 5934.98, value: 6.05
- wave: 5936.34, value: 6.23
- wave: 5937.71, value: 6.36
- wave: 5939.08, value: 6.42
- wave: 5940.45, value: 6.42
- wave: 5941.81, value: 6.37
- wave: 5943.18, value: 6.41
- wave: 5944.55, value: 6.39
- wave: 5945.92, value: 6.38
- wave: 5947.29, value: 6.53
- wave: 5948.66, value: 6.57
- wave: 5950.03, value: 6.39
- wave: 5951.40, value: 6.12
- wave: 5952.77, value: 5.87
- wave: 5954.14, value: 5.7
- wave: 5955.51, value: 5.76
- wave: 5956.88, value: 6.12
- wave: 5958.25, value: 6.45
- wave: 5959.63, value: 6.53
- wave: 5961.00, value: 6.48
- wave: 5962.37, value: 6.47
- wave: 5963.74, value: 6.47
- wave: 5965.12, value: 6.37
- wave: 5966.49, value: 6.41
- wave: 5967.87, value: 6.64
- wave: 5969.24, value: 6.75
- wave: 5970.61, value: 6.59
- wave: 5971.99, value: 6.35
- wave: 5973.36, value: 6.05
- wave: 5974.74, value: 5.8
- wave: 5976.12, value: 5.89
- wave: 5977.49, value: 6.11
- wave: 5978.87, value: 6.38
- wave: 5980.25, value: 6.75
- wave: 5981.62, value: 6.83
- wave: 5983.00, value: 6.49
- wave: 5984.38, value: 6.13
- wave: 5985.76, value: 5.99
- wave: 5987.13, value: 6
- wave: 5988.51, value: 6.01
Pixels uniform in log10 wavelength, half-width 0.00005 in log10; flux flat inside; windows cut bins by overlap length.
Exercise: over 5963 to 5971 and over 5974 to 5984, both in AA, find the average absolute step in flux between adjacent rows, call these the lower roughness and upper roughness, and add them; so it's 0.36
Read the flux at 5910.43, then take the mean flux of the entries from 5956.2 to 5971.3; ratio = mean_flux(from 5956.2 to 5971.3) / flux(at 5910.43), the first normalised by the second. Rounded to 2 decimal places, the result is 1.01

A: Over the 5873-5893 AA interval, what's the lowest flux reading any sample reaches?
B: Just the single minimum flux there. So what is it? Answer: 5.28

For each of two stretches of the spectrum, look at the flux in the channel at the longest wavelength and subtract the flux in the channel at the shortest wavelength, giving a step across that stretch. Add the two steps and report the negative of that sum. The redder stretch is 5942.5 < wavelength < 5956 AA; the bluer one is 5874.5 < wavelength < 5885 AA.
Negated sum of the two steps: 1.0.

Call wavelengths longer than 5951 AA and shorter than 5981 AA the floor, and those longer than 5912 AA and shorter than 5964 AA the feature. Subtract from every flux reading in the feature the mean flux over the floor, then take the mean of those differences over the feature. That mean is -0.09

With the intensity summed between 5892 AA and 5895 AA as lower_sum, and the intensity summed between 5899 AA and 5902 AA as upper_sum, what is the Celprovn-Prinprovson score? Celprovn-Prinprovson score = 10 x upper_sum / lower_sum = 11.8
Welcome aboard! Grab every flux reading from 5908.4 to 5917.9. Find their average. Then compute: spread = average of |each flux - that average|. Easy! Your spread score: 0.24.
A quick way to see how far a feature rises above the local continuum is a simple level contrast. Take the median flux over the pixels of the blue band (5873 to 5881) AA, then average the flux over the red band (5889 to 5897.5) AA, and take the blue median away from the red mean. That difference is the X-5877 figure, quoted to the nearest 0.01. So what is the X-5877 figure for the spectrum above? -1.03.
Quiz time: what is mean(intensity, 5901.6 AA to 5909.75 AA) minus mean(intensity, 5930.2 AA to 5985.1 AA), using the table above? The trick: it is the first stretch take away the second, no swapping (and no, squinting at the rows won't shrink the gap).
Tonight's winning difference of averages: -0.094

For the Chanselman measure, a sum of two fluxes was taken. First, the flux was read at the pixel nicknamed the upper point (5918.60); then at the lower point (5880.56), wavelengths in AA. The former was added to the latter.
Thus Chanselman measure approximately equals 12.2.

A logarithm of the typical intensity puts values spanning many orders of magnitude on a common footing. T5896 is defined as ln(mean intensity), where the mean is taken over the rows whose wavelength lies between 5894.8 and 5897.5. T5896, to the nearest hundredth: 1.70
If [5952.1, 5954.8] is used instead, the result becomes 1.76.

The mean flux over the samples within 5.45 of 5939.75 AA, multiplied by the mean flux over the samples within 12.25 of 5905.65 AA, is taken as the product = 38.1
